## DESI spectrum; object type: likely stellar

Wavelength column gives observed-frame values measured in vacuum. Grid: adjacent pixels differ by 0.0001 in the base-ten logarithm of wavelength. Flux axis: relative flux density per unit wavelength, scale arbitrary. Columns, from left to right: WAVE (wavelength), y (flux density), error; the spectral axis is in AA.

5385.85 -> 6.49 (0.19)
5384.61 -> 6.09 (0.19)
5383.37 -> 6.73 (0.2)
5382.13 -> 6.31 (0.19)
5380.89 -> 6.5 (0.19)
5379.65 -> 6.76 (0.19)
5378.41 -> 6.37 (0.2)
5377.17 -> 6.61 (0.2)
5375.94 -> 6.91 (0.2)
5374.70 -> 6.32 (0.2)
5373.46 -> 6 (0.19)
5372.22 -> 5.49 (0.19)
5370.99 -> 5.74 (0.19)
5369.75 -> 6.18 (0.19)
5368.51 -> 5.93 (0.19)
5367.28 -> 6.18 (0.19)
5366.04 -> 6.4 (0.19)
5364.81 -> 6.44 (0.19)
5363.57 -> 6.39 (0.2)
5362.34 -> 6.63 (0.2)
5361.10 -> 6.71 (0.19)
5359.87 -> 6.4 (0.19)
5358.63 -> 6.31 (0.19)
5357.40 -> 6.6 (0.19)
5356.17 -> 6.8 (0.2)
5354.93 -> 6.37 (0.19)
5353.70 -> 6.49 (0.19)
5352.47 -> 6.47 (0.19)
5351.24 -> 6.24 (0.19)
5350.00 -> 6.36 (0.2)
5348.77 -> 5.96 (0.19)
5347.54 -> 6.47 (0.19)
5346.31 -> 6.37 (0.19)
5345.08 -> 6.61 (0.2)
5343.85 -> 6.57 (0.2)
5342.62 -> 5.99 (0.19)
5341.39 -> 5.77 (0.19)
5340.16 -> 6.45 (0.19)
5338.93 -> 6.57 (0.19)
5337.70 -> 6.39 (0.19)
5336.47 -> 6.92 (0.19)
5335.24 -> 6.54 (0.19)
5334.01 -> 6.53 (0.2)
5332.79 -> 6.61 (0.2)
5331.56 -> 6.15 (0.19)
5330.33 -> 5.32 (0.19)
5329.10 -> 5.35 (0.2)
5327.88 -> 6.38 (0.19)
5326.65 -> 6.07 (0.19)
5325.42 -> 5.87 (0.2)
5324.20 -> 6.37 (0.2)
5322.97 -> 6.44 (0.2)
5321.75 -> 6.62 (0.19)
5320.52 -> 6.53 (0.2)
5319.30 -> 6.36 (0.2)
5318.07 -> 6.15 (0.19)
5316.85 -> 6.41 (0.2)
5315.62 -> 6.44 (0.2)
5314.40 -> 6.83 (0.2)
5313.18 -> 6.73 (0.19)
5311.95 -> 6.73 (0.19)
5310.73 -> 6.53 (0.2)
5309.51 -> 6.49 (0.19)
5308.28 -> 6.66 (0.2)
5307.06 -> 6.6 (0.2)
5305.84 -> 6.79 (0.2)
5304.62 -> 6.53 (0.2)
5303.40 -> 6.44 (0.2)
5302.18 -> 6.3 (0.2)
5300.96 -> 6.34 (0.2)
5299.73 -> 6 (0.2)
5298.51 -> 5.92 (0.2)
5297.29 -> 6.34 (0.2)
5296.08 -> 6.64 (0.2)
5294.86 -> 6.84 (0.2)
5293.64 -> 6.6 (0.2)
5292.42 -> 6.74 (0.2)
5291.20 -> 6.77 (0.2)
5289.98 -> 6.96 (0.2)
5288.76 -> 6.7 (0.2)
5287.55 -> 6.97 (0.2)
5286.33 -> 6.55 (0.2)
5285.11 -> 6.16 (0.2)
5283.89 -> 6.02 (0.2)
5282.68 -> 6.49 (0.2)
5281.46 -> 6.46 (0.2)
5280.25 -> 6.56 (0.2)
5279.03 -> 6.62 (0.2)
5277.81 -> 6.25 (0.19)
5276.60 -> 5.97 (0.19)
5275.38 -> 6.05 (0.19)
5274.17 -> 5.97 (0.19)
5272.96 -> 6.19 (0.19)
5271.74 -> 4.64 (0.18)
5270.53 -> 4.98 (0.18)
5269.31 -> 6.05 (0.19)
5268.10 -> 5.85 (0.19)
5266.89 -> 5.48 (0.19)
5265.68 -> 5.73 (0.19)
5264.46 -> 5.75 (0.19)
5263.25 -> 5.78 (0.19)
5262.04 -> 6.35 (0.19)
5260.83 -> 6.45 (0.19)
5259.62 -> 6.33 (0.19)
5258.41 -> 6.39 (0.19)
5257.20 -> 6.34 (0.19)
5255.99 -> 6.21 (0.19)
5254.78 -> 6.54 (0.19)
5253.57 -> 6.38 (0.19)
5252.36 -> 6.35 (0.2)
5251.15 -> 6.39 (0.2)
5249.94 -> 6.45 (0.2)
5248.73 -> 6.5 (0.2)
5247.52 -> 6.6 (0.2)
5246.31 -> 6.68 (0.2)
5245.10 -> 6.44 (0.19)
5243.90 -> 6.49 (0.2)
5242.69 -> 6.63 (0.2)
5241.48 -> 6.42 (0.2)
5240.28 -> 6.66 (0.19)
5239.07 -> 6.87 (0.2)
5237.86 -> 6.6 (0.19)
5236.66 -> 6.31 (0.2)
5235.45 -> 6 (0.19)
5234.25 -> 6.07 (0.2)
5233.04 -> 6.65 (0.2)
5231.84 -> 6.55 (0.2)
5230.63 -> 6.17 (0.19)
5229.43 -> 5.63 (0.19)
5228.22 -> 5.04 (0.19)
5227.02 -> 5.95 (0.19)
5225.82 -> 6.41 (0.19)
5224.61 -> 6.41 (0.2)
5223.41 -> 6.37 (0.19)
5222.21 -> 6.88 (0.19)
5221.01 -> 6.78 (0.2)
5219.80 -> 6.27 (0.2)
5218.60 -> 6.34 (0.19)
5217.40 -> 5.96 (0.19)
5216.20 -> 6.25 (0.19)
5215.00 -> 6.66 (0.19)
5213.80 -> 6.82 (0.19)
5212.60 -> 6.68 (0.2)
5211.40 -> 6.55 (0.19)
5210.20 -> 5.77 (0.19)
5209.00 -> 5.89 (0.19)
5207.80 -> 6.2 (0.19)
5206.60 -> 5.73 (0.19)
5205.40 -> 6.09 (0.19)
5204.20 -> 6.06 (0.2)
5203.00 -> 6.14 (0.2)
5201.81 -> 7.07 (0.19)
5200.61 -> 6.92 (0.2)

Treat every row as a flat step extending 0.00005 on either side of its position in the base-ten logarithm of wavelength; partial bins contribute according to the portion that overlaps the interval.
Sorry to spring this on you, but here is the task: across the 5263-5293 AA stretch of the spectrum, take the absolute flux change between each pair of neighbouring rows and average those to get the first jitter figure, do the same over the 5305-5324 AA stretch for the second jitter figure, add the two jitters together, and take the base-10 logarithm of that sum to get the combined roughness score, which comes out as -0.35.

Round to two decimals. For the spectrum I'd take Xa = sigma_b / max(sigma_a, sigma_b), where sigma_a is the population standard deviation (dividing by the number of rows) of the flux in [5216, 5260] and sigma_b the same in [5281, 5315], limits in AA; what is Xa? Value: 0.81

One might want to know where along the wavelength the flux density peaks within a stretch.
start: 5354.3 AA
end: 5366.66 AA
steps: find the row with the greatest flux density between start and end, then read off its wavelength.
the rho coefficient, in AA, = 5356.17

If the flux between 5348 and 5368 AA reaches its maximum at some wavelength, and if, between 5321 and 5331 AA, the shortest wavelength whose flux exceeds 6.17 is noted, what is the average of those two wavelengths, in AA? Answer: 5339.0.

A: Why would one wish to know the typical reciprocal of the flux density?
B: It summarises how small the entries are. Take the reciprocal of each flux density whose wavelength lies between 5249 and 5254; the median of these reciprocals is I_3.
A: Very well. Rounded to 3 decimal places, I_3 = 0.157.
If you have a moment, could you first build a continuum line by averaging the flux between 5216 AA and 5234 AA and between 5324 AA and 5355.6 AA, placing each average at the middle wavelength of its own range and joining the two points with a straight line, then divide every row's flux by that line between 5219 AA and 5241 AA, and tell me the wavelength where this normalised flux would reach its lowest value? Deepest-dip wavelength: 5228.22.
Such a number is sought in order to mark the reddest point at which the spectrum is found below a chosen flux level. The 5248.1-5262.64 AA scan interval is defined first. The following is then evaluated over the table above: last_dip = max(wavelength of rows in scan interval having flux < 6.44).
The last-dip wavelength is 5262.04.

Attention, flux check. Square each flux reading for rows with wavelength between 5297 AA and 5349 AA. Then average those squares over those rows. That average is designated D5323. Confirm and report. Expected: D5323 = 40.6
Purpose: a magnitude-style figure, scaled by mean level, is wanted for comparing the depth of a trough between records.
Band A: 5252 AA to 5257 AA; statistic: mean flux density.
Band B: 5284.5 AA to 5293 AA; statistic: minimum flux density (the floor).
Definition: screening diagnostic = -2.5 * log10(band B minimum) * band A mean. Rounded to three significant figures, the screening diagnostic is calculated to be -12.6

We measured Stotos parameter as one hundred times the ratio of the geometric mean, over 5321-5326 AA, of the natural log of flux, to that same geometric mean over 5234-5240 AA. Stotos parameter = 100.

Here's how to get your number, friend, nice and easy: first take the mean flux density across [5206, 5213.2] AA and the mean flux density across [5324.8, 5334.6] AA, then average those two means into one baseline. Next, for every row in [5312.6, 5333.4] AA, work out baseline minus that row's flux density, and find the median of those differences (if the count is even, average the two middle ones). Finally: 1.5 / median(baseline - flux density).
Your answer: -5.1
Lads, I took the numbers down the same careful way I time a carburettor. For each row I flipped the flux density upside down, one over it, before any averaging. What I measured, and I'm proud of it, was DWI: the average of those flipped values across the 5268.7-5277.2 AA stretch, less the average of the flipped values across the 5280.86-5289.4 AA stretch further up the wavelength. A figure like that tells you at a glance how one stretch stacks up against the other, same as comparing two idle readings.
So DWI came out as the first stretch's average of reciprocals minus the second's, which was 0.023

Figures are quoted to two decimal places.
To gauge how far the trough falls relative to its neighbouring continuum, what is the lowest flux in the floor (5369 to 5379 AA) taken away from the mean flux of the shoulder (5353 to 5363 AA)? 1.05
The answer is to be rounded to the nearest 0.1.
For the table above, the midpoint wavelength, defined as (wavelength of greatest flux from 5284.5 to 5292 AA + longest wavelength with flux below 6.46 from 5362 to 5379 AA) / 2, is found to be 5333.0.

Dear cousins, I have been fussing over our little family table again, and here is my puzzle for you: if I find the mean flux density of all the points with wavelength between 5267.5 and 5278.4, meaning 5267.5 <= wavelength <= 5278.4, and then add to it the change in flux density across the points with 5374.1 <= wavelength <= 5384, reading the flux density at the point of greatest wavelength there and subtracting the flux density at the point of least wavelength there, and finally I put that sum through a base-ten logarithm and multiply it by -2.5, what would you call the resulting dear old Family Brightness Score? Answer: -1.98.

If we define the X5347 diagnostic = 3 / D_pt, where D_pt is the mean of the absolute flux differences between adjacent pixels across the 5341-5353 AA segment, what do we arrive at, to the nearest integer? 11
